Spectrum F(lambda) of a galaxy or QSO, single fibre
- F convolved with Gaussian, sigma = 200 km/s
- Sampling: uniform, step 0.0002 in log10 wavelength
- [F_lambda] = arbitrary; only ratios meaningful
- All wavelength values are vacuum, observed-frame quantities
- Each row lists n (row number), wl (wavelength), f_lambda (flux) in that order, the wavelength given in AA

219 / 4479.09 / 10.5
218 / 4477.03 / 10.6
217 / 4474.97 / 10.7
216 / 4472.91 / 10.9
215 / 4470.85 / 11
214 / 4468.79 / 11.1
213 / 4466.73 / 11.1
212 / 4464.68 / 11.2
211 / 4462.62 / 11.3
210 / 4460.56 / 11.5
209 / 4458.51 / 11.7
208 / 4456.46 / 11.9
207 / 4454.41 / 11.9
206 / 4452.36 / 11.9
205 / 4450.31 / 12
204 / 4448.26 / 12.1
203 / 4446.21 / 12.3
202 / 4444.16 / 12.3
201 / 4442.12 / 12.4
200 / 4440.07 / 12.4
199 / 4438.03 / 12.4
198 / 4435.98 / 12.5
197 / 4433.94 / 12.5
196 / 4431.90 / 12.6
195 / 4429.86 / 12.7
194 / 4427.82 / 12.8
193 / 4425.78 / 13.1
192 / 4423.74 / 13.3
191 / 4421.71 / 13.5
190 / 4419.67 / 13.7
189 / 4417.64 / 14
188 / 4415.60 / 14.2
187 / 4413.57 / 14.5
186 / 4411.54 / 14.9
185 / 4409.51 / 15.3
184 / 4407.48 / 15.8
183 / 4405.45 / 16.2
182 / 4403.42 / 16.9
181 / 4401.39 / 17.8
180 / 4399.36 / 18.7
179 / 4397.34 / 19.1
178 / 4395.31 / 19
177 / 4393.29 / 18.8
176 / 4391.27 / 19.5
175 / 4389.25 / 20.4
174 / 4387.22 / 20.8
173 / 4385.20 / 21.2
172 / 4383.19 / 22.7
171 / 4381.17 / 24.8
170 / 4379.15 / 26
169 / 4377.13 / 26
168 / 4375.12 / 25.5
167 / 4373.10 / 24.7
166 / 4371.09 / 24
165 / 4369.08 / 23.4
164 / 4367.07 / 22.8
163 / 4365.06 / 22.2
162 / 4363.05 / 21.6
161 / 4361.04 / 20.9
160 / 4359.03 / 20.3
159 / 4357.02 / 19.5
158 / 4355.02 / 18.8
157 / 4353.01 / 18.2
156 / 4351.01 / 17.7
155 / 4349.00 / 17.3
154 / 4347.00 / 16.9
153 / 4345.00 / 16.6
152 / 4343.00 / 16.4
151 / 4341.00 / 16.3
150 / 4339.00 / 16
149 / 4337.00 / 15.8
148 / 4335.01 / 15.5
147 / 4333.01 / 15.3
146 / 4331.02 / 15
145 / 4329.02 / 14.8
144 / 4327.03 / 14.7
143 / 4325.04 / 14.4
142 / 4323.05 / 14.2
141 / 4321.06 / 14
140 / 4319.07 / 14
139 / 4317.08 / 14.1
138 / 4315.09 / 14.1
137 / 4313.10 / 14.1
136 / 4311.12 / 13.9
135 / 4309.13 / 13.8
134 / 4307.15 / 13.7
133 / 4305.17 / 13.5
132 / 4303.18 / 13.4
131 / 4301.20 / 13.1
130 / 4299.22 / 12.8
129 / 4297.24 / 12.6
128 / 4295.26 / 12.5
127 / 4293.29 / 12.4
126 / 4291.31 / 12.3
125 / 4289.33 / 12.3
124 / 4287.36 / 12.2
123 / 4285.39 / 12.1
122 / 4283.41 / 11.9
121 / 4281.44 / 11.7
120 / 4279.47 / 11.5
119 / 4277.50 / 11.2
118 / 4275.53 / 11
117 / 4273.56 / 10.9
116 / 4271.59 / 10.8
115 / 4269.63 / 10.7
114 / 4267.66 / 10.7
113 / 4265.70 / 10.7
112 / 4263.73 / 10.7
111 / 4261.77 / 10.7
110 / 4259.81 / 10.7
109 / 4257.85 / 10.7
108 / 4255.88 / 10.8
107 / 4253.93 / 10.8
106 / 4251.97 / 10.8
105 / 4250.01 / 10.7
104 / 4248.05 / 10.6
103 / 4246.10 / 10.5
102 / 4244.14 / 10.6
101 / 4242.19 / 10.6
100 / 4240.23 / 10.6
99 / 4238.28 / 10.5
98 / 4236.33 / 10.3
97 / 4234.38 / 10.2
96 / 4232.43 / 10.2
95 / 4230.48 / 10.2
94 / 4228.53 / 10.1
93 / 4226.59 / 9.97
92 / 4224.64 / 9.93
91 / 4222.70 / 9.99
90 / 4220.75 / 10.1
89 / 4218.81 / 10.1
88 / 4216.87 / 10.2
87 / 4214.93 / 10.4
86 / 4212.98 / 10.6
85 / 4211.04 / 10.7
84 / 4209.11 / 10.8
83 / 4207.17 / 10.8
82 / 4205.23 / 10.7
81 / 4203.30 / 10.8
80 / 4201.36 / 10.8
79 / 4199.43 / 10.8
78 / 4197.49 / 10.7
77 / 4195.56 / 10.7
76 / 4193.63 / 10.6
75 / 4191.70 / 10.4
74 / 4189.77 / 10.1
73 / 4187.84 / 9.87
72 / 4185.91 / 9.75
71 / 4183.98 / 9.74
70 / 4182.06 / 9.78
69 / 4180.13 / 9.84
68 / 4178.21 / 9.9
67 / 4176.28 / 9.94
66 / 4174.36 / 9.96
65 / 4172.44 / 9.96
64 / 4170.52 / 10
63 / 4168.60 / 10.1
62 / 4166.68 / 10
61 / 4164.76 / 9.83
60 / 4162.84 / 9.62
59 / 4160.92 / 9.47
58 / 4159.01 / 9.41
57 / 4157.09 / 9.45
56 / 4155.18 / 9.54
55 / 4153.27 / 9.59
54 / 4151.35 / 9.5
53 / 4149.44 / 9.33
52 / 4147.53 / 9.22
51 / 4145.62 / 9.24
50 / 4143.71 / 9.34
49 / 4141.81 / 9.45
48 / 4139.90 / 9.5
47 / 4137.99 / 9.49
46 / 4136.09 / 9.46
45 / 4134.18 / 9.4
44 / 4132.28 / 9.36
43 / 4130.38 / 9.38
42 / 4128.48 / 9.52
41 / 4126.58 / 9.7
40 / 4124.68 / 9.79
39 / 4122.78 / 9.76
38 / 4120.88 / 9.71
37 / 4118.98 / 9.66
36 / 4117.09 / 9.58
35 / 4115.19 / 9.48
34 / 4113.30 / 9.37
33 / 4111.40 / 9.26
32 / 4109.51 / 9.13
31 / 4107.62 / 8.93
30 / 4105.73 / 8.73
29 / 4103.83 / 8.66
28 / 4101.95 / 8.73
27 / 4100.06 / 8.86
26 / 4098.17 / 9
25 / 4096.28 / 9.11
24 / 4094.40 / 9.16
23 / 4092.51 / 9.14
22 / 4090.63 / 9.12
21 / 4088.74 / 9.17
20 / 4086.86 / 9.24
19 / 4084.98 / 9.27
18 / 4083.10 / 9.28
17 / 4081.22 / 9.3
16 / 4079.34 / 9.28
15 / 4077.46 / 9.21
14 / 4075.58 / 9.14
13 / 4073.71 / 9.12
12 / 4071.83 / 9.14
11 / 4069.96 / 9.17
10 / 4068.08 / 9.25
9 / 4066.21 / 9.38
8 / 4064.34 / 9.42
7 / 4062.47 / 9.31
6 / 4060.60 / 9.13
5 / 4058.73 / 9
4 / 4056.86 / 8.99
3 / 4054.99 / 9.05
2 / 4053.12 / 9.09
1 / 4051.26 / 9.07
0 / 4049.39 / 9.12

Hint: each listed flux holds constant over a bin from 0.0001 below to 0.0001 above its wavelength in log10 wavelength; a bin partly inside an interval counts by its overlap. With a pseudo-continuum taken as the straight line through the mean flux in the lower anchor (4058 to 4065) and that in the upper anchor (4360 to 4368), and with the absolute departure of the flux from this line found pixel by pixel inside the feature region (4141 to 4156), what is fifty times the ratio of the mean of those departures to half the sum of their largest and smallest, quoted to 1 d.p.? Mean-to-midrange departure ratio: 51.4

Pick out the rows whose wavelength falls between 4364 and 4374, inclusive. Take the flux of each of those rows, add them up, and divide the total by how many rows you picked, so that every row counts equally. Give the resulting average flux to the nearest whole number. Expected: 23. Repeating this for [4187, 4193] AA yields 10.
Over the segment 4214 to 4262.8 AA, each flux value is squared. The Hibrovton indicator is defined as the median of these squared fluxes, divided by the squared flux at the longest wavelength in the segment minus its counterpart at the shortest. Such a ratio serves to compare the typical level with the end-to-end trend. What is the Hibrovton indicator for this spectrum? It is 17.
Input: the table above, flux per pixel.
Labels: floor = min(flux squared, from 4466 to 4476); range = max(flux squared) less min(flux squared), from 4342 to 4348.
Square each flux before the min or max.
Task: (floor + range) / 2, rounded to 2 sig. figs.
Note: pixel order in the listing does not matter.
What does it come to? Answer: 66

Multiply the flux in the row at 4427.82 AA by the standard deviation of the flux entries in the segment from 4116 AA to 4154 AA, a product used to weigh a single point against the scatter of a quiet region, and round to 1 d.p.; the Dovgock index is 2.1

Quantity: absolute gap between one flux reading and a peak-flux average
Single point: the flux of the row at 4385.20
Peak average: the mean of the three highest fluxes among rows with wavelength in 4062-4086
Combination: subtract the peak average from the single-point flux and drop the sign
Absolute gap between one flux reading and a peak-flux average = 12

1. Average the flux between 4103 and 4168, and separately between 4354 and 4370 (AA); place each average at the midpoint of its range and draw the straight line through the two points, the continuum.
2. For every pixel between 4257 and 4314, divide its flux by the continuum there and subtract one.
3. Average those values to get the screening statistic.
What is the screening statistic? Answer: -0.30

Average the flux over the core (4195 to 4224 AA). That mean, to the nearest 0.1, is 10.5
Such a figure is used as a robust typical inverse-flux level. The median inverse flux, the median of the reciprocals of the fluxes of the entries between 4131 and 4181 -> 0.11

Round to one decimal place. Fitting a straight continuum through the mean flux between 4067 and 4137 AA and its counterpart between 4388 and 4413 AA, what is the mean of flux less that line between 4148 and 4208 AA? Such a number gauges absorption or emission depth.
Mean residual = -1.4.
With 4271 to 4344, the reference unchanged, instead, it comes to -1.6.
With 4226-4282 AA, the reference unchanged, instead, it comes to -2.9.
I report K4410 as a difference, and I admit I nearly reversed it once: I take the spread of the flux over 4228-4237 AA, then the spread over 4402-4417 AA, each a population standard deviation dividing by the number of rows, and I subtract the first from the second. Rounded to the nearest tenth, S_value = 0.8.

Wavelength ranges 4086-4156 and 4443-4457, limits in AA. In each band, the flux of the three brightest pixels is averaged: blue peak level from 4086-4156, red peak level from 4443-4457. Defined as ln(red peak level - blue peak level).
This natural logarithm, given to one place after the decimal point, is 0.9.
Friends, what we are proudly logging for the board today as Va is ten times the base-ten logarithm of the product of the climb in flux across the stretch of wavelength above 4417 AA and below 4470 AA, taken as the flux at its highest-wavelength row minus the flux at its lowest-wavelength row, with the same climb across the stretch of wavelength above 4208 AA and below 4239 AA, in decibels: -0.6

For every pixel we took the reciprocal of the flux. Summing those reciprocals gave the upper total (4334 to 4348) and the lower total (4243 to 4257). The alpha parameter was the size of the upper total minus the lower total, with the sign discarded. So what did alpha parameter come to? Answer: 0.22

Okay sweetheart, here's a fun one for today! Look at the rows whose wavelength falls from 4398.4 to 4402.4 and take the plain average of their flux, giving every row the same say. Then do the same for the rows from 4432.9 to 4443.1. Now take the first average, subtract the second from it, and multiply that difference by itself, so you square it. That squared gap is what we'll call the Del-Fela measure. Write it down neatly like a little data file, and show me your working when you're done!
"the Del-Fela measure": 34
